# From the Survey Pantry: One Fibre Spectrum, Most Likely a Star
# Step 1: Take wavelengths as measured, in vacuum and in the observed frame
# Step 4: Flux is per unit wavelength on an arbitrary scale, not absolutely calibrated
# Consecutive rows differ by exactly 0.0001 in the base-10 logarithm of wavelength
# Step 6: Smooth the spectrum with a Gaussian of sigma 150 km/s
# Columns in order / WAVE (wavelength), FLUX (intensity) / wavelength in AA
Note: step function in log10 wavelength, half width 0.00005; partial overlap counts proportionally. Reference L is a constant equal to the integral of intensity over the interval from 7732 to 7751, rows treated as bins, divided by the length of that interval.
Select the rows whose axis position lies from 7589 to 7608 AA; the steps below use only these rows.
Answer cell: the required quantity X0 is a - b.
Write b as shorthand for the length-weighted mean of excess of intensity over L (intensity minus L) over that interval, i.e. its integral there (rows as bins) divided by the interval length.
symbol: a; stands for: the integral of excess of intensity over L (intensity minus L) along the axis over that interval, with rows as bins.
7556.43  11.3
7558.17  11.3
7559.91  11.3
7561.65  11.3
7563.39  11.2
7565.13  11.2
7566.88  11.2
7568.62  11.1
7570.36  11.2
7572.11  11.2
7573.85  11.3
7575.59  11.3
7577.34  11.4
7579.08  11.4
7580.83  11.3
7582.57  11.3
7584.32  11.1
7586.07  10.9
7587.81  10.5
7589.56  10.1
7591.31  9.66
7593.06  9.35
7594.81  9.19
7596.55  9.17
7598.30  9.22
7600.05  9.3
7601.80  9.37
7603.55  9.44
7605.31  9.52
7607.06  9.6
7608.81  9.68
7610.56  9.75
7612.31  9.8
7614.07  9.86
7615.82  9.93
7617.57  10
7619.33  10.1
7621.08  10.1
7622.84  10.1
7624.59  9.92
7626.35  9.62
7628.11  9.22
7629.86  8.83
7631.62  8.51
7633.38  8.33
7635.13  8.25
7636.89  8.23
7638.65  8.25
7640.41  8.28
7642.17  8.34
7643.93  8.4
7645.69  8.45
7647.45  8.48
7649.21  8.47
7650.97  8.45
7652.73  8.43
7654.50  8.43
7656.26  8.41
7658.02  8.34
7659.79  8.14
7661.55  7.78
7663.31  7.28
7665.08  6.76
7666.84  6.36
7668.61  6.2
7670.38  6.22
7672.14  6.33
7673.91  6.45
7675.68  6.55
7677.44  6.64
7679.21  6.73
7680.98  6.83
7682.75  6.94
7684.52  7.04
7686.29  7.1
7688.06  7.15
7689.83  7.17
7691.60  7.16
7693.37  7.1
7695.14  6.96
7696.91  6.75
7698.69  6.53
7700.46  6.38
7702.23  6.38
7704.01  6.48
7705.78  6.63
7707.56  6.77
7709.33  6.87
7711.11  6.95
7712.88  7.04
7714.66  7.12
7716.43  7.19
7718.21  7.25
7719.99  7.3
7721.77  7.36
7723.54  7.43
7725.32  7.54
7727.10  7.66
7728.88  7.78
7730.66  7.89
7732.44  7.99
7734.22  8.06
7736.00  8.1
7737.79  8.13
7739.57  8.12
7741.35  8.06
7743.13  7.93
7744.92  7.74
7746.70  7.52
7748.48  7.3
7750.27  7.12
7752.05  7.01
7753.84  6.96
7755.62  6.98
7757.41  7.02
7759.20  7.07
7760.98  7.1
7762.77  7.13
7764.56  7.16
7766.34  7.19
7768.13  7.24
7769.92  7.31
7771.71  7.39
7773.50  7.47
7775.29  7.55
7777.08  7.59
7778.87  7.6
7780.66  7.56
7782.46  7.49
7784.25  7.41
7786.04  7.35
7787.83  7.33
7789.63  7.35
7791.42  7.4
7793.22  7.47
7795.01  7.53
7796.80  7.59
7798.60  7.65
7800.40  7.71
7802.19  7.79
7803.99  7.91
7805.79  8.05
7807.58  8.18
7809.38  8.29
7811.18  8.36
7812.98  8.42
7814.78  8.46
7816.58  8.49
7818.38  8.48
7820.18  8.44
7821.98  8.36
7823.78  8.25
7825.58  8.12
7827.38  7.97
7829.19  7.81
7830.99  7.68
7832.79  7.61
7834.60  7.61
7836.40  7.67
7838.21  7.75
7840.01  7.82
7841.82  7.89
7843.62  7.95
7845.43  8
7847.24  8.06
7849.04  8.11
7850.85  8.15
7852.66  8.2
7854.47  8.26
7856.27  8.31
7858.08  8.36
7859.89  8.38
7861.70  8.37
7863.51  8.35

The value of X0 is 29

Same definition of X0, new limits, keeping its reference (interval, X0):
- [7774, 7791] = -6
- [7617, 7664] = 41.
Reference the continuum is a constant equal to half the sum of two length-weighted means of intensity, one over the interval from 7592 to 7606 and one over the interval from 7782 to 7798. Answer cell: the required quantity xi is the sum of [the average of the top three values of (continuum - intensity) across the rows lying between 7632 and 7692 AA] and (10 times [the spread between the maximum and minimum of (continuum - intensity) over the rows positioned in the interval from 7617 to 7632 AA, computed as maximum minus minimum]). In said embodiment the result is 18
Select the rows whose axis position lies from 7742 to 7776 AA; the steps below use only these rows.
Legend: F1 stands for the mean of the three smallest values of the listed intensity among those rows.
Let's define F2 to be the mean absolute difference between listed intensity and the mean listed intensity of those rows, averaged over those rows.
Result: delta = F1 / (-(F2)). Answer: -33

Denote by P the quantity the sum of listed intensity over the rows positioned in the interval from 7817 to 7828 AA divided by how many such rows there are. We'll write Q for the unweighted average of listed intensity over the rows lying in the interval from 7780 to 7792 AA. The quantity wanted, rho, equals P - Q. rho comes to 0.9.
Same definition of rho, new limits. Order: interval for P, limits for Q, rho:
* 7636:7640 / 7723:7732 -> 0.6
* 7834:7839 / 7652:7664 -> -0.4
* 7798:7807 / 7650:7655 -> -0.6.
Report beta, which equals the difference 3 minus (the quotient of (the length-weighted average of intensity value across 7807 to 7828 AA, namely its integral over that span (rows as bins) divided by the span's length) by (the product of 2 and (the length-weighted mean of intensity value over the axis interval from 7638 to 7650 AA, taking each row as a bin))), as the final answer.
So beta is 2.50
